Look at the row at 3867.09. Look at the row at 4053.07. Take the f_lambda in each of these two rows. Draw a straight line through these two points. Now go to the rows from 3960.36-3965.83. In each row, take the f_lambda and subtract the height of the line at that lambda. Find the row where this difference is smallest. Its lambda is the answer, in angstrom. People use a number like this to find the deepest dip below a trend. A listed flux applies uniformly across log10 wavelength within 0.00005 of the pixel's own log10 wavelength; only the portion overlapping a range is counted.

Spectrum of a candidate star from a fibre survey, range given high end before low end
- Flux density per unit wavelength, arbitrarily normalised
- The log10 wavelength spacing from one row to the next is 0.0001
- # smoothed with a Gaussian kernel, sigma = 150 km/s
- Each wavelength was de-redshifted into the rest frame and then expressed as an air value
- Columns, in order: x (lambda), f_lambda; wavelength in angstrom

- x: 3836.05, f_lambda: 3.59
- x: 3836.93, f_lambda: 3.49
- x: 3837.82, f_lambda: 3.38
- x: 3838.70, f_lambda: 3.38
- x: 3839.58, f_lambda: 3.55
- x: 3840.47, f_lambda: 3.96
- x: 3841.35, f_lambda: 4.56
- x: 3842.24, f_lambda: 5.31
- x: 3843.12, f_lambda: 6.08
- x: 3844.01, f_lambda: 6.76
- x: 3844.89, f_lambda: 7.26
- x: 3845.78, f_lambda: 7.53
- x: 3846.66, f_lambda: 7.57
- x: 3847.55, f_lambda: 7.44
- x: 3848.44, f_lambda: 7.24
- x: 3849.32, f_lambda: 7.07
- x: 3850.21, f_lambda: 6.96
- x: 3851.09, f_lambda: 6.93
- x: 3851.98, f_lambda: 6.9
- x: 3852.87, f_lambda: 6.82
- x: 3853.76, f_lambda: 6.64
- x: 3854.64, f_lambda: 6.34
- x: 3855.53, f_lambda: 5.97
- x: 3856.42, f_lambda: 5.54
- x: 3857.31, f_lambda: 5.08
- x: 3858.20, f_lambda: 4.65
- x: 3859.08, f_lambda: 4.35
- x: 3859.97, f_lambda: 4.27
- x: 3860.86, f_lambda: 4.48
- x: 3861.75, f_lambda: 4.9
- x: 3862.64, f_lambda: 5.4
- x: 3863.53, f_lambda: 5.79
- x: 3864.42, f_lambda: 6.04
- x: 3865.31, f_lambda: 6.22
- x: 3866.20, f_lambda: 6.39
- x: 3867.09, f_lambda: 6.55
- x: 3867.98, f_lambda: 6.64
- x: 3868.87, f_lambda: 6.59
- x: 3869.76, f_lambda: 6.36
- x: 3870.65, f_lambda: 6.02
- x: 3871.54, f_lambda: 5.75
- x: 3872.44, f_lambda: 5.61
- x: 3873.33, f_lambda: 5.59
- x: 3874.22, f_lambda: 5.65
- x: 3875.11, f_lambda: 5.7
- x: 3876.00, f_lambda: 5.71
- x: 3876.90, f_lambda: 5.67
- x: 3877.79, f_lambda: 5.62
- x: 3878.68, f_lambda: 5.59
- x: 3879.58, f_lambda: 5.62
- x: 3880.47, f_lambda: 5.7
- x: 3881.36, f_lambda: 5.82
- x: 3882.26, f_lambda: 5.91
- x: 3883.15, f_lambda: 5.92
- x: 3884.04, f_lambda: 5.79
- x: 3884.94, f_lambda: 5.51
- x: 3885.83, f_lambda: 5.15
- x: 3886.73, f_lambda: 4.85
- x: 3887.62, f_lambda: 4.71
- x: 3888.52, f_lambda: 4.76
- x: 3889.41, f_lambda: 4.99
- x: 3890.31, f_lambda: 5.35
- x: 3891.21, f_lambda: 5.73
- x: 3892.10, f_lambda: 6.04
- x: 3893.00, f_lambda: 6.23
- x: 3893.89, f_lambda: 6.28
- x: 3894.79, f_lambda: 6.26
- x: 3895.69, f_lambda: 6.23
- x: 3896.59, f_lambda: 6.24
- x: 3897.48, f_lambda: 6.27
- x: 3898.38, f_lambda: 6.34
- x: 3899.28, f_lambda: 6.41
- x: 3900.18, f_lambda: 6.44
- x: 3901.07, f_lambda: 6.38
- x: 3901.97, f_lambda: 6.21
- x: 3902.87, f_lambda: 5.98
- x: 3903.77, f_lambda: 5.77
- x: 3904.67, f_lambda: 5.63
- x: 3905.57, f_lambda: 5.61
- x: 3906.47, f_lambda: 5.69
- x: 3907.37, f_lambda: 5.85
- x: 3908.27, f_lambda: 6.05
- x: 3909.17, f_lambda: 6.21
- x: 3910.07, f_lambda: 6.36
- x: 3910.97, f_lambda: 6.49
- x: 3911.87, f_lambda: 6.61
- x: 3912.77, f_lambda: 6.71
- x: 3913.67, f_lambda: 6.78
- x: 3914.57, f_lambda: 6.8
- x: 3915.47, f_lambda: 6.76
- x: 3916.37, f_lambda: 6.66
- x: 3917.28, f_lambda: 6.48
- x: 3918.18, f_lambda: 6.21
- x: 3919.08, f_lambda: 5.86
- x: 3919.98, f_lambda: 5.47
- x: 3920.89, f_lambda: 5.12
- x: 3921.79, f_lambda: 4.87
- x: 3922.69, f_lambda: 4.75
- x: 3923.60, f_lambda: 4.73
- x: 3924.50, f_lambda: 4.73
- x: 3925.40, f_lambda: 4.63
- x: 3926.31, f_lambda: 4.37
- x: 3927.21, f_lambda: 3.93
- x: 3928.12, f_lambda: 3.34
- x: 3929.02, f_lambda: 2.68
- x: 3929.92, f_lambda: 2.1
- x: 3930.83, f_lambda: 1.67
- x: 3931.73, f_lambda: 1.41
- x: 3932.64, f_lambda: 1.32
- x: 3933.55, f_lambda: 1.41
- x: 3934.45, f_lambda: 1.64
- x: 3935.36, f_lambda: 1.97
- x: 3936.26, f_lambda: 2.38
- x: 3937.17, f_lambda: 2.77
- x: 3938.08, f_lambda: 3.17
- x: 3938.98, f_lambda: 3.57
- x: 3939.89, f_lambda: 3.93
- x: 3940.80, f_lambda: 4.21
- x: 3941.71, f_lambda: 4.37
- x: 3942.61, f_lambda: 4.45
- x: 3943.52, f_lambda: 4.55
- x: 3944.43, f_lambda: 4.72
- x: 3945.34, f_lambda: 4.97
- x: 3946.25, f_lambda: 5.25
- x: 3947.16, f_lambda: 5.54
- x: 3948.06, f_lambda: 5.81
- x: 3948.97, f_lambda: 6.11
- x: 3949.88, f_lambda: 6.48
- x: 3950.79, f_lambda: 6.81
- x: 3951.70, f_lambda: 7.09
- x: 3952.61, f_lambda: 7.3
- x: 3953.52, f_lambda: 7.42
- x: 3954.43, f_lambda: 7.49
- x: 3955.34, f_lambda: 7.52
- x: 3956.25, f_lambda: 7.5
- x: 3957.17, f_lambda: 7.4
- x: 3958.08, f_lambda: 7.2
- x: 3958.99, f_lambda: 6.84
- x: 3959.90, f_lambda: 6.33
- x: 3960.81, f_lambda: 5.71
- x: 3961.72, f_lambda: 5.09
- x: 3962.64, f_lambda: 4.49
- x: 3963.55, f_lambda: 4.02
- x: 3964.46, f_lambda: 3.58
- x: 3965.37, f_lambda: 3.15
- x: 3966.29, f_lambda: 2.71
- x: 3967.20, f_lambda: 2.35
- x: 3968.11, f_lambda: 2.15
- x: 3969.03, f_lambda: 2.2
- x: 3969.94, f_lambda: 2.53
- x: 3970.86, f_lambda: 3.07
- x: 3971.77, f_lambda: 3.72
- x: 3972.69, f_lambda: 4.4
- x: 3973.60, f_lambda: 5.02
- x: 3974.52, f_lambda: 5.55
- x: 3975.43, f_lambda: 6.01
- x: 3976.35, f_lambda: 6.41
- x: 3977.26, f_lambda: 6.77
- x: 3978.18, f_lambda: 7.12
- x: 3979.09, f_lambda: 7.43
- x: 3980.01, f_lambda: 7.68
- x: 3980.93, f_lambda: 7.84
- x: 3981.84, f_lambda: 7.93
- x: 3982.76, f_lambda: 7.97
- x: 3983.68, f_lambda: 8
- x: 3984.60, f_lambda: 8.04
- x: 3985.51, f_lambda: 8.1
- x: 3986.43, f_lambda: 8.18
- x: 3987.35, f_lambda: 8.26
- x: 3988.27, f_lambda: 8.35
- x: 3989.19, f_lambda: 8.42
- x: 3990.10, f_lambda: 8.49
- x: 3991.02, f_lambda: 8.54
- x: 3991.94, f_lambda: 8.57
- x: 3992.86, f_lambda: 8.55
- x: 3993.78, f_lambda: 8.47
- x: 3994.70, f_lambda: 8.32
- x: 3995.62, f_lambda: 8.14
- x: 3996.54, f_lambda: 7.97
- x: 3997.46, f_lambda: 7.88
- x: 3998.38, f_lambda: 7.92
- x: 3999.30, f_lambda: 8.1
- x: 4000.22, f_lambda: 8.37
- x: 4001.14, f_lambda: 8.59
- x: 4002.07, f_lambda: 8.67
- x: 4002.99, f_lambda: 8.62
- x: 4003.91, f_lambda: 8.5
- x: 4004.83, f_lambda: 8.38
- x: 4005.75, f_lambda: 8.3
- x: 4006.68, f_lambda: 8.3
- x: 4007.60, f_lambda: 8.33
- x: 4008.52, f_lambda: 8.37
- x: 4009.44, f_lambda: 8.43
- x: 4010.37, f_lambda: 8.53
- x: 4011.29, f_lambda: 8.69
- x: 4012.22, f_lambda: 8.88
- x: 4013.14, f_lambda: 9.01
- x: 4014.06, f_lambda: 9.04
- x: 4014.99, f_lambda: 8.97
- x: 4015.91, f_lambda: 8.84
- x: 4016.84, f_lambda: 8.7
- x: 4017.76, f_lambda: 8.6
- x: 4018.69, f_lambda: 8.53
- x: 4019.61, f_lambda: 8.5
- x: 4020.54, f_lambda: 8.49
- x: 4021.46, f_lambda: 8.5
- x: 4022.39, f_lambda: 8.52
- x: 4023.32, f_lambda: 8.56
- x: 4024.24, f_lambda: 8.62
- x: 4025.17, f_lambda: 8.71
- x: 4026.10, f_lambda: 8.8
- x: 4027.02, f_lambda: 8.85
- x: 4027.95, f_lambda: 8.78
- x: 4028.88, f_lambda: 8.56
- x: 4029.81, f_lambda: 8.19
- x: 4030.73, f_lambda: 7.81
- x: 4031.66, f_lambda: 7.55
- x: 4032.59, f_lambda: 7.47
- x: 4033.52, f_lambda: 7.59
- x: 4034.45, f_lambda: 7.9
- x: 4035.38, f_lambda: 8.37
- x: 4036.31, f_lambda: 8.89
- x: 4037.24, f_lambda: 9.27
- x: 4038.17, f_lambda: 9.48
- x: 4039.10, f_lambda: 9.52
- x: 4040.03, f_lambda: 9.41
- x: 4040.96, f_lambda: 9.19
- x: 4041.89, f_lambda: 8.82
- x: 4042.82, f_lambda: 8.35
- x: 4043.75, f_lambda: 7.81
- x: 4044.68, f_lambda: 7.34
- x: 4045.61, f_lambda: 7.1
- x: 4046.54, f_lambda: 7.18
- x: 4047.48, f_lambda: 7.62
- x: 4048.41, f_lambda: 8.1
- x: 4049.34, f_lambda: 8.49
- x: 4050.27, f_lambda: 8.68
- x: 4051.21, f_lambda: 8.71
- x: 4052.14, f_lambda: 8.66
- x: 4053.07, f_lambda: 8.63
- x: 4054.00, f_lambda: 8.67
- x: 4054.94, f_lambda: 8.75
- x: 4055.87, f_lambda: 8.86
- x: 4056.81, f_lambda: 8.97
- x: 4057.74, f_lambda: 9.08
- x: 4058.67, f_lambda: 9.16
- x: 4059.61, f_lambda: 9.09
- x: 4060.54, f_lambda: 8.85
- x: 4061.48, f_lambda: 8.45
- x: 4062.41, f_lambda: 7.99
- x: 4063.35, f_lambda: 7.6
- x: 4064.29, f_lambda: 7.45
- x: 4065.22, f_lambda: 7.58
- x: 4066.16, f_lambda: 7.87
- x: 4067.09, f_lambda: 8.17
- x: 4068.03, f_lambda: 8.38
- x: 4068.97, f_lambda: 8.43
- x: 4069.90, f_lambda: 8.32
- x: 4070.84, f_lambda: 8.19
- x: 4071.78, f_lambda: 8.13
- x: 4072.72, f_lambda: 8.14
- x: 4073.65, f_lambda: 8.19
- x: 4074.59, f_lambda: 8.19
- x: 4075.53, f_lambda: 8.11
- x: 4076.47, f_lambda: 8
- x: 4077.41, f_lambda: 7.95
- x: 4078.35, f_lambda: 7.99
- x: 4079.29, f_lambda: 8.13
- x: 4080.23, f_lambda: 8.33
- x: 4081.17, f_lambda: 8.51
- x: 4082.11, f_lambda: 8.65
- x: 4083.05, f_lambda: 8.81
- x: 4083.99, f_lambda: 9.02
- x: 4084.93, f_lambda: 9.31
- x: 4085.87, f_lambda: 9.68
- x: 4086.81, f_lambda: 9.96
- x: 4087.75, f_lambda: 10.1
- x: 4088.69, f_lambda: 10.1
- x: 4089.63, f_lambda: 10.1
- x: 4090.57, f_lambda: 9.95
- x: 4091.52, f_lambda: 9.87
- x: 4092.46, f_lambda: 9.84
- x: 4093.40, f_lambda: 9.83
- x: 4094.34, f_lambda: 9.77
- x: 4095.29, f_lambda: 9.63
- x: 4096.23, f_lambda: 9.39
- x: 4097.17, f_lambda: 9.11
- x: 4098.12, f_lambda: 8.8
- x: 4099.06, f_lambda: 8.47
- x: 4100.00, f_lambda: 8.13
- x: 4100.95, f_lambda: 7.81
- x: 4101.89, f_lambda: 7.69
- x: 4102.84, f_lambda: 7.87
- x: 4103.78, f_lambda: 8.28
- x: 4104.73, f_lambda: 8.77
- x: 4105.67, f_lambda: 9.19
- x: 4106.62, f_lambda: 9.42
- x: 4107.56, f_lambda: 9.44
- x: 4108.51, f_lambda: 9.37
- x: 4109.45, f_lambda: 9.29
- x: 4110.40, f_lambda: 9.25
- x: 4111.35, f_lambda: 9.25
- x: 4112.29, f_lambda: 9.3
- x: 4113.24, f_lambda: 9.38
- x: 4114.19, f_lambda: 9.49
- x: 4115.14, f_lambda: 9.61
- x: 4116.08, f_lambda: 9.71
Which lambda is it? 3965.37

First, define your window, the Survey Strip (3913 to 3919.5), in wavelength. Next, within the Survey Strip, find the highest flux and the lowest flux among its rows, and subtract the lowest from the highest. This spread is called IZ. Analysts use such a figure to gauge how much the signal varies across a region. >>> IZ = 0.9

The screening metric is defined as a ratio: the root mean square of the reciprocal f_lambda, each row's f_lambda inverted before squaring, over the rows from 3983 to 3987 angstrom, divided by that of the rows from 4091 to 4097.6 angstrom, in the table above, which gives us 1.2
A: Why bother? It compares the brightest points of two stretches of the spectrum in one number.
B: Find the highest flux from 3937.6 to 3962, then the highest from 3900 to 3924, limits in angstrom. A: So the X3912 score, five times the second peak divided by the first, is 4.5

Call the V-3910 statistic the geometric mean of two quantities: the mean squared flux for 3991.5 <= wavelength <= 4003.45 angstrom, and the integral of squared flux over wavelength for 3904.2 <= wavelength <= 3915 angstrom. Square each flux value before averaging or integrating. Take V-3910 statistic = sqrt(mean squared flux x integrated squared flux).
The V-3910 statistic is 171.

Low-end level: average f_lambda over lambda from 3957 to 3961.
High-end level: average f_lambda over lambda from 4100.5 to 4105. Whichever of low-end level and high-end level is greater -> 8.1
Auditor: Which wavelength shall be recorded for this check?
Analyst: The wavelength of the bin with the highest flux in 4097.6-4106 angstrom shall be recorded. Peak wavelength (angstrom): 4105.67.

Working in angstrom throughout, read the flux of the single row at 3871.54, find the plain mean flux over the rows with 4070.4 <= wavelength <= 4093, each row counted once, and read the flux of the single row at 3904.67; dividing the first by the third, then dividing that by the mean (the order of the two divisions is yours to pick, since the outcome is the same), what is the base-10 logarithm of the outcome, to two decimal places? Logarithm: -0.94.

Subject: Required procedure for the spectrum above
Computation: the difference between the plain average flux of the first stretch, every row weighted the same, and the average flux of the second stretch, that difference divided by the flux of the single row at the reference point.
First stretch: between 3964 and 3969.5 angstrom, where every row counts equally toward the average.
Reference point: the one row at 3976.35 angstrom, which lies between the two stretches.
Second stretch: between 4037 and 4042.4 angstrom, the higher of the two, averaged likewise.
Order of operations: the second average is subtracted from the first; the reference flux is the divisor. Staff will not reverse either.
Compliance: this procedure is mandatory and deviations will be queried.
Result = -1.0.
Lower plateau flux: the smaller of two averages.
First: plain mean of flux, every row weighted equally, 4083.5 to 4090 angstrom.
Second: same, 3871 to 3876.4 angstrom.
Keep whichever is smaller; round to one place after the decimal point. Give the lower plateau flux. 5.7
